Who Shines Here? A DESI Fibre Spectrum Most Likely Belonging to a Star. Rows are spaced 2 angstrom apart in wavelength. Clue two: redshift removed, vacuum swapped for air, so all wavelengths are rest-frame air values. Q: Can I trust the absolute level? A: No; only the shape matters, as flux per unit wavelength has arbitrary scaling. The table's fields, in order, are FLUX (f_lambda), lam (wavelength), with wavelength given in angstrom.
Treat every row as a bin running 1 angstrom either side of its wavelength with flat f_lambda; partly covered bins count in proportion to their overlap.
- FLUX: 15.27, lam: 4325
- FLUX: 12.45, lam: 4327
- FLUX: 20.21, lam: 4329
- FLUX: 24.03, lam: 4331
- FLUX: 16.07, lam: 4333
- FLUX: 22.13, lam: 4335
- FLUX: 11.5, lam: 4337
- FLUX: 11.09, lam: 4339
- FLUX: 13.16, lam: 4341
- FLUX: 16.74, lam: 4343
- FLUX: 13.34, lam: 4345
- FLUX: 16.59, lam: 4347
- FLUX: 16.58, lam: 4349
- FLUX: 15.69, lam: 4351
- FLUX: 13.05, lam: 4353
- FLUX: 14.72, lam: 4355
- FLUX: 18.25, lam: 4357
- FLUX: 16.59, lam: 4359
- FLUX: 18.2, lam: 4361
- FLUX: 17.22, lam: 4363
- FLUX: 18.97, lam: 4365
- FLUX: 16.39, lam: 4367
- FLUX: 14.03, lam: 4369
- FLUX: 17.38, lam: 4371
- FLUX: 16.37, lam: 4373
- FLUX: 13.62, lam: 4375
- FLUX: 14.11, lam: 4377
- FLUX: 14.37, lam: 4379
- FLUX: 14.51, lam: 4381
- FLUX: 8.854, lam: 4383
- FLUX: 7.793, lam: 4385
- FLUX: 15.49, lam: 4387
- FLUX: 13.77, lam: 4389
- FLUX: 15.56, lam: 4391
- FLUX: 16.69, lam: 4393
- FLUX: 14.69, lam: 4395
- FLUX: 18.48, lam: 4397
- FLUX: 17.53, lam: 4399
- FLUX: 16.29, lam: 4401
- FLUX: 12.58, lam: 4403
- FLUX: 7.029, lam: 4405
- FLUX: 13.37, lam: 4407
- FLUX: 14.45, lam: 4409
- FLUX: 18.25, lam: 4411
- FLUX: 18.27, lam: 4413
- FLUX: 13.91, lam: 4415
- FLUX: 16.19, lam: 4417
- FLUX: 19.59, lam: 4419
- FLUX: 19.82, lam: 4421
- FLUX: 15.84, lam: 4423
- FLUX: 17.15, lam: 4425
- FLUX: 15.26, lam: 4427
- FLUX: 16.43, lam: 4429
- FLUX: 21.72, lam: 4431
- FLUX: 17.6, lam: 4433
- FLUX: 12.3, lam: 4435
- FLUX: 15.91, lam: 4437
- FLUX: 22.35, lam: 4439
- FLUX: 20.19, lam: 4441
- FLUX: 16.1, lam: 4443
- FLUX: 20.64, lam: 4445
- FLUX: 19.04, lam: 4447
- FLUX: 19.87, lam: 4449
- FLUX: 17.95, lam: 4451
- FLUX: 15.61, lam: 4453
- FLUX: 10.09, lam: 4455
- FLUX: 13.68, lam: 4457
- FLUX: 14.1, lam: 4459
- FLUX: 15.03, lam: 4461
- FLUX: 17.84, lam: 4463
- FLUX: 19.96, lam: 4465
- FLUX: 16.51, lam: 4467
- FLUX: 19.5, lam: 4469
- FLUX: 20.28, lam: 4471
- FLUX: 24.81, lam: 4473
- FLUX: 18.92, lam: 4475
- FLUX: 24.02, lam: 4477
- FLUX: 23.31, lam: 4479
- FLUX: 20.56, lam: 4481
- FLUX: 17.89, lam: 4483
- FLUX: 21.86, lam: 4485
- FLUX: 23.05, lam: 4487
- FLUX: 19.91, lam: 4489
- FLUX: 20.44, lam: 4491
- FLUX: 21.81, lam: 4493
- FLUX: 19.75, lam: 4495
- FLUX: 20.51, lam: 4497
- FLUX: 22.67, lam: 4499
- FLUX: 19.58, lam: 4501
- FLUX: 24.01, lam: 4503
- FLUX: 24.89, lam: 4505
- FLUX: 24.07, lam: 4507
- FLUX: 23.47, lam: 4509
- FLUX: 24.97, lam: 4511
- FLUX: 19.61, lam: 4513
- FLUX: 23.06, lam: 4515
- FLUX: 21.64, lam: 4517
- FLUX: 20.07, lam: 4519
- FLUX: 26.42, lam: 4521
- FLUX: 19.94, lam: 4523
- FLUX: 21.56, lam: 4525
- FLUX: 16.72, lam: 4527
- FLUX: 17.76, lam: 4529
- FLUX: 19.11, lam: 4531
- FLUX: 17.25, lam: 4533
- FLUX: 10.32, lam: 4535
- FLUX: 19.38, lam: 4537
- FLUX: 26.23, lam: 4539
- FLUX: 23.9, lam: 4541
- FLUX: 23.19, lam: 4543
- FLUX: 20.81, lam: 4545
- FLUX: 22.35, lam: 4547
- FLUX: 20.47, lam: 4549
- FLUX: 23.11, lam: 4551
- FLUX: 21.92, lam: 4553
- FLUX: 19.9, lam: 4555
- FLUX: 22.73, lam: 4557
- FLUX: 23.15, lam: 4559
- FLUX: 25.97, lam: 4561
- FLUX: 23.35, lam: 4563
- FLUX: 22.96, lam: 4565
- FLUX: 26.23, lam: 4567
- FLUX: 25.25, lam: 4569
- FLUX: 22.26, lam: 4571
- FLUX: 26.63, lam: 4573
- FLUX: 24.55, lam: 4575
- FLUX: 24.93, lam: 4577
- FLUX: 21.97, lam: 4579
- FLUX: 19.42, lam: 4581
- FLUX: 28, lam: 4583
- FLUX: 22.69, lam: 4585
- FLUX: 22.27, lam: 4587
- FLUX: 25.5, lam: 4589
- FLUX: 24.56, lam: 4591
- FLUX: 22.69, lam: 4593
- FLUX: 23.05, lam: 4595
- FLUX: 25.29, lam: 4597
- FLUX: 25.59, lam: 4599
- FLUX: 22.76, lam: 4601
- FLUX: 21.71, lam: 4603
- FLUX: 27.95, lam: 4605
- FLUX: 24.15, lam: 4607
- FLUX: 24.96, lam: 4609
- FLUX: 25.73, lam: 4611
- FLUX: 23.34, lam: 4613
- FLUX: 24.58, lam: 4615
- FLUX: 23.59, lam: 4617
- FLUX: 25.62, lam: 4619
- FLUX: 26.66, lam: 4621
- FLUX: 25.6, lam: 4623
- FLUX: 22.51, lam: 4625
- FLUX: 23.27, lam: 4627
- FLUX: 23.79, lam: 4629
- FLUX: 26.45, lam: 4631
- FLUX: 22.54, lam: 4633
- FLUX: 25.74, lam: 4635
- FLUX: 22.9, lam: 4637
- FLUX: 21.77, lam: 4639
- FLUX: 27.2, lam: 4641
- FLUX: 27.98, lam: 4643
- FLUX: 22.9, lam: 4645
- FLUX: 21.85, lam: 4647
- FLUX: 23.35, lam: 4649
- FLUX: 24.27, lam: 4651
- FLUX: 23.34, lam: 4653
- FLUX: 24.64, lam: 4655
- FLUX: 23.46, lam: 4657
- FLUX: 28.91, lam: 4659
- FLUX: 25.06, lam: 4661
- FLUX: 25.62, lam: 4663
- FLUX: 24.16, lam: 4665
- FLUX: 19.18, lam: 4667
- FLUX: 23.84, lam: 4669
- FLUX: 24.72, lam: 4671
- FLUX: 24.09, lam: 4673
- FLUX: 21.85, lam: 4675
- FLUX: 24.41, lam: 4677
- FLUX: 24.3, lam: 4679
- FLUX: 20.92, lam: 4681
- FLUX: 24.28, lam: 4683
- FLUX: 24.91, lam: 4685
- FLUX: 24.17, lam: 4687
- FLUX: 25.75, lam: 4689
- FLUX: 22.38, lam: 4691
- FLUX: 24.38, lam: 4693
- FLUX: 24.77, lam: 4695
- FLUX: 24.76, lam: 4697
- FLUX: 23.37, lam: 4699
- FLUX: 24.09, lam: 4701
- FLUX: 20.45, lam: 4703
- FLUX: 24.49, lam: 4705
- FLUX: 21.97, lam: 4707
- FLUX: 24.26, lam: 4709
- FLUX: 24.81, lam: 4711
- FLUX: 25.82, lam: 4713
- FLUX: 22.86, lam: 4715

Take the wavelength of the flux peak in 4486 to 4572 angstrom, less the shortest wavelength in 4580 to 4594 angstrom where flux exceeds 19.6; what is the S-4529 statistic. -62 angstrom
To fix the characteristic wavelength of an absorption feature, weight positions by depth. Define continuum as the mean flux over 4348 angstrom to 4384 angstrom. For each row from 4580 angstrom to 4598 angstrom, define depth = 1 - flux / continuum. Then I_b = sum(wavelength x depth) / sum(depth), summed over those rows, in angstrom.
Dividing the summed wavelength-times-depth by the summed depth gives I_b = 4589.3 angstrom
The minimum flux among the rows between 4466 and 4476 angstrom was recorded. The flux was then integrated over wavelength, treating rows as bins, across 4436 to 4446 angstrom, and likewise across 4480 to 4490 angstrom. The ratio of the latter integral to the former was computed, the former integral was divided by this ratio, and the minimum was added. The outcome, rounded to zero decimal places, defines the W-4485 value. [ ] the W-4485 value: 192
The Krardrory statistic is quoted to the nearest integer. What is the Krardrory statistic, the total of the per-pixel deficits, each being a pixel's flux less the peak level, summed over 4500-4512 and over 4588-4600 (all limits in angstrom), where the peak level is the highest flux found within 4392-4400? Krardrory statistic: 66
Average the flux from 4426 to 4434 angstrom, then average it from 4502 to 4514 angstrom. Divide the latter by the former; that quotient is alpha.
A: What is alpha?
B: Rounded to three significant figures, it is 1.32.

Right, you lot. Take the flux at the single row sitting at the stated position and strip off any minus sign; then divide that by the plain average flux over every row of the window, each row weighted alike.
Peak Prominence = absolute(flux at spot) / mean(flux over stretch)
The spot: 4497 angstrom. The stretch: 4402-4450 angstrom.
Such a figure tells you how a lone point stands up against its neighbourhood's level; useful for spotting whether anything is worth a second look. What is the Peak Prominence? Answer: 1.22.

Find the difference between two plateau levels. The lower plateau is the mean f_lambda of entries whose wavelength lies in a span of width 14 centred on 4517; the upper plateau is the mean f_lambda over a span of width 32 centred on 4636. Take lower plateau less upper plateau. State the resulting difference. -2.1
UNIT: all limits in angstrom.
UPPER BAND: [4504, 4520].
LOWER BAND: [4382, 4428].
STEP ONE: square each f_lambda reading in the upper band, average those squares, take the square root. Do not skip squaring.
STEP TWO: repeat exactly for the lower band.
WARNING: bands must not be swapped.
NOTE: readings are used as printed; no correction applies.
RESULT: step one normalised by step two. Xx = 1.48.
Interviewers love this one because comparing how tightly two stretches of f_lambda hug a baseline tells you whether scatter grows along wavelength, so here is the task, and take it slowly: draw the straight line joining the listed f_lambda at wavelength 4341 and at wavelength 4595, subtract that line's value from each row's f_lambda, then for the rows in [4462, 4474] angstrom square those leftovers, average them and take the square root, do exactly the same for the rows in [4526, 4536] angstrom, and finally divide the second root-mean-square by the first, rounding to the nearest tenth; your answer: 1.8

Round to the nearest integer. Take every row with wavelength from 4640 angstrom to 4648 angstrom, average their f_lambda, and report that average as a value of 25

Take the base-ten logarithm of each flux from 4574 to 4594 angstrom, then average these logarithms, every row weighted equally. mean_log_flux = 1.372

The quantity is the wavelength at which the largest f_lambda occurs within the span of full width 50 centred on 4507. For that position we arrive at 4521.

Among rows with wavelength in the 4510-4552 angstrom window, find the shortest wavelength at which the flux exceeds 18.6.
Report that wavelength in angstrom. 4511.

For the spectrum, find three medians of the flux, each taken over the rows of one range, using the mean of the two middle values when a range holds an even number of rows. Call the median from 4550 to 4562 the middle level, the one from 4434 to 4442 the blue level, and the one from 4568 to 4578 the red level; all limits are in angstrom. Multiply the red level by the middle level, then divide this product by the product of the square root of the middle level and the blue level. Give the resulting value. 6.6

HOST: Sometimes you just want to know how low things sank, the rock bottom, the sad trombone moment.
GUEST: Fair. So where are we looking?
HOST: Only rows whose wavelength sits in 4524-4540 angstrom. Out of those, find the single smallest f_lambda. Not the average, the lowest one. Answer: 10.32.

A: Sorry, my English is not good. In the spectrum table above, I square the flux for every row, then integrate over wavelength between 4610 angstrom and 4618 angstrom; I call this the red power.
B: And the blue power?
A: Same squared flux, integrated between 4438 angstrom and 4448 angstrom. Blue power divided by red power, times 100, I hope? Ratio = 83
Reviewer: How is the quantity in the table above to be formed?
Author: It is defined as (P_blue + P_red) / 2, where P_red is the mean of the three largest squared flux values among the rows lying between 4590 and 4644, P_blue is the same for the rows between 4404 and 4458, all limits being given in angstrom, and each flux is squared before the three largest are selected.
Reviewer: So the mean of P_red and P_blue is 617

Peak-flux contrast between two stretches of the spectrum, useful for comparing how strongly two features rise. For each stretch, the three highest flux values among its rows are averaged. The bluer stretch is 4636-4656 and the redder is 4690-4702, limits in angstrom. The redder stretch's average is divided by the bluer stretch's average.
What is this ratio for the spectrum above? 0.93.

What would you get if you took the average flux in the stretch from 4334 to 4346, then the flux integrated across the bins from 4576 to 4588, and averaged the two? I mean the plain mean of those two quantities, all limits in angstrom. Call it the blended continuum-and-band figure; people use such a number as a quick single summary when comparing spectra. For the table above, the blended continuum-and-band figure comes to 147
